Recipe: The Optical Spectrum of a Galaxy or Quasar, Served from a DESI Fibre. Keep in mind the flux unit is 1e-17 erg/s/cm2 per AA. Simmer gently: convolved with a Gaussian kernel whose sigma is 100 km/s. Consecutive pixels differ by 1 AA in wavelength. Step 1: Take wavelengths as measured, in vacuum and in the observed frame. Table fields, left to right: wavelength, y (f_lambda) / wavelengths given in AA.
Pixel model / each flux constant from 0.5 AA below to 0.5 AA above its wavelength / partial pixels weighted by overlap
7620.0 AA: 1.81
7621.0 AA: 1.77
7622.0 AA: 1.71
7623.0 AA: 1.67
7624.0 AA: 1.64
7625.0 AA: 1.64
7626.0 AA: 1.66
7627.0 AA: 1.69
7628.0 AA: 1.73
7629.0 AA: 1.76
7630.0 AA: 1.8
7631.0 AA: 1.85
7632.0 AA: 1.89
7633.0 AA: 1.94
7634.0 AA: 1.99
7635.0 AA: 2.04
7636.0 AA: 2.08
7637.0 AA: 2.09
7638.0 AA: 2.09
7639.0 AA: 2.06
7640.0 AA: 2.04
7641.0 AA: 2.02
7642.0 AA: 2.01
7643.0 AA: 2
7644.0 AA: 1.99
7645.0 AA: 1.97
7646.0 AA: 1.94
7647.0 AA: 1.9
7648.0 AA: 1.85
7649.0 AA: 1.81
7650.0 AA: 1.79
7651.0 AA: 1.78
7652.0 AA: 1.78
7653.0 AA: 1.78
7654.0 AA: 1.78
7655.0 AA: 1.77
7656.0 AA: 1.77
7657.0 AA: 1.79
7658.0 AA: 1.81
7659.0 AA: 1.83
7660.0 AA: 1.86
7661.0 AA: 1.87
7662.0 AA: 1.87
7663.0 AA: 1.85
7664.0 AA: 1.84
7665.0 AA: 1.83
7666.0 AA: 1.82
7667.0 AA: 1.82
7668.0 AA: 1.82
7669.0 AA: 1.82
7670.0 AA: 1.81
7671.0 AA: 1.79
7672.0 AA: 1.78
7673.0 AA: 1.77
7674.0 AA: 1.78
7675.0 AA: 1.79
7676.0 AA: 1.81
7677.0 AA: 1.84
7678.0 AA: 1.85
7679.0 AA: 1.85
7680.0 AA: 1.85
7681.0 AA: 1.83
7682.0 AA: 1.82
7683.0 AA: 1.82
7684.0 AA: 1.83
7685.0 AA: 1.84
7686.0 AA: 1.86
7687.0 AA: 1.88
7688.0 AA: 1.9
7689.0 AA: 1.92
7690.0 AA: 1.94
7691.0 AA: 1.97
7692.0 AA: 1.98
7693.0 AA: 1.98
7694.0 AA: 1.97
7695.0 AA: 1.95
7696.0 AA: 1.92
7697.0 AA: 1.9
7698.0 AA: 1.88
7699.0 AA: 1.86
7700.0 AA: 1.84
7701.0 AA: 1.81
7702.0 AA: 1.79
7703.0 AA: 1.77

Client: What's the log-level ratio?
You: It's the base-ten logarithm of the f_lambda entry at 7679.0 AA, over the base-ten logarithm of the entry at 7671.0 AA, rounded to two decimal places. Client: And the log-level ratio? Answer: 1.06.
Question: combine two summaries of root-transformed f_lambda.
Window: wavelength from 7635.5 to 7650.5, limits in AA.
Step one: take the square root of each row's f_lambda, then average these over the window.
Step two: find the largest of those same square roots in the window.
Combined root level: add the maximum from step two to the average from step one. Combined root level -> 2.851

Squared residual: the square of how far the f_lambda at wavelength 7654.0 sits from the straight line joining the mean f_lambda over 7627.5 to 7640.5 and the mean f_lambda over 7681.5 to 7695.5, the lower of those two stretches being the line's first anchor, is 0.024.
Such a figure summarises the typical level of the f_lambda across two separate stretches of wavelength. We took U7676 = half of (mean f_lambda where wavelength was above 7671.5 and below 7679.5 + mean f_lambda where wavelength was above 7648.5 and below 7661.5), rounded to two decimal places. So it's 1.81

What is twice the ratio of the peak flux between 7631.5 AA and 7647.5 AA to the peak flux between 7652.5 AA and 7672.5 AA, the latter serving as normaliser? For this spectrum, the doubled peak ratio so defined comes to 2.24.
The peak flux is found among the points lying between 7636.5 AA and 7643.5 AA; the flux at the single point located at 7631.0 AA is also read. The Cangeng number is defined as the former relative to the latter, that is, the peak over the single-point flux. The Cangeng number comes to 1.13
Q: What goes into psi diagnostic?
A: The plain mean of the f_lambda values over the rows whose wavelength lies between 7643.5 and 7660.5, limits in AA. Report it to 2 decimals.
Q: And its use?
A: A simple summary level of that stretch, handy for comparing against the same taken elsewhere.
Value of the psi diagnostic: 1.84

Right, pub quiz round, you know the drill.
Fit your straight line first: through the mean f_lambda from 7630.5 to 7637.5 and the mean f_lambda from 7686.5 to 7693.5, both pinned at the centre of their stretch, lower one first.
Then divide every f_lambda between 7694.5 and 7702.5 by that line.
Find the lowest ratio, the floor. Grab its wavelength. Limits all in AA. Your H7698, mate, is 7702.0 AA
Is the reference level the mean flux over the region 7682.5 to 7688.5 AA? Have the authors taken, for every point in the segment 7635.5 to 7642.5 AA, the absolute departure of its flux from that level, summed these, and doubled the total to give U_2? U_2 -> 2.8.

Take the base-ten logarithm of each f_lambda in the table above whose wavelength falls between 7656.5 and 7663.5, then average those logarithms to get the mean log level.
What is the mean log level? 0.265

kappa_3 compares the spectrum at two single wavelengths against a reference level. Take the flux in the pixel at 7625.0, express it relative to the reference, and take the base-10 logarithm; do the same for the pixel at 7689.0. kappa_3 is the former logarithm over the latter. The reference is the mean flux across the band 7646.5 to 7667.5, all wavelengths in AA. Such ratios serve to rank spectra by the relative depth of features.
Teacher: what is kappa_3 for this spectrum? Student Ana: -1.9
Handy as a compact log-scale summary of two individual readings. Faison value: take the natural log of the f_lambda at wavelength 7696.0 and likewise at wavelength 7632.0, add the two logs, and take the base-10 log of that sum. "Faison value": 0.11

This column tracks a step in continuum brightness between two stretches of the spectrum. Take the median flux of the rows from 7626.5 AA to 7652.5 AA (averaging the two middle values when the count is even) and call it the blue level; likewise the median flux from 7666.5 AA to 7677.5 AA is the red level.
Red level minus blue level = -0.13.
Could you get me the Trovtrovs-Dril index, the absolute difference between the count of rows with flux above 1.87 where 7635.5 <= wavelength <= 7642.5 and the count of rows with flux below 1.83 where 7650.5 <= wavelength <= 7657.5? 0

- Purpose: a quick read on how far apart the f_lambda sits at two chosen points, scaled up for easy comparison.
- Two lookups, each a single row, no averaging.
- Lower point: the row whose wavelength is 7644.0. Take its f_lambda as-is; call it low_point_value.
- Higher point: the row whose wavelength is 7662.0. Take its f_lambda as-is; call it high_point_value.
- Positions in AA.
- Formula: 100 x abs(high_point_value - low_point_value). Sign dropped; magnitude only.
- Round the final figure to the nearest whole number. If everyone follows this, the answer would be 12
